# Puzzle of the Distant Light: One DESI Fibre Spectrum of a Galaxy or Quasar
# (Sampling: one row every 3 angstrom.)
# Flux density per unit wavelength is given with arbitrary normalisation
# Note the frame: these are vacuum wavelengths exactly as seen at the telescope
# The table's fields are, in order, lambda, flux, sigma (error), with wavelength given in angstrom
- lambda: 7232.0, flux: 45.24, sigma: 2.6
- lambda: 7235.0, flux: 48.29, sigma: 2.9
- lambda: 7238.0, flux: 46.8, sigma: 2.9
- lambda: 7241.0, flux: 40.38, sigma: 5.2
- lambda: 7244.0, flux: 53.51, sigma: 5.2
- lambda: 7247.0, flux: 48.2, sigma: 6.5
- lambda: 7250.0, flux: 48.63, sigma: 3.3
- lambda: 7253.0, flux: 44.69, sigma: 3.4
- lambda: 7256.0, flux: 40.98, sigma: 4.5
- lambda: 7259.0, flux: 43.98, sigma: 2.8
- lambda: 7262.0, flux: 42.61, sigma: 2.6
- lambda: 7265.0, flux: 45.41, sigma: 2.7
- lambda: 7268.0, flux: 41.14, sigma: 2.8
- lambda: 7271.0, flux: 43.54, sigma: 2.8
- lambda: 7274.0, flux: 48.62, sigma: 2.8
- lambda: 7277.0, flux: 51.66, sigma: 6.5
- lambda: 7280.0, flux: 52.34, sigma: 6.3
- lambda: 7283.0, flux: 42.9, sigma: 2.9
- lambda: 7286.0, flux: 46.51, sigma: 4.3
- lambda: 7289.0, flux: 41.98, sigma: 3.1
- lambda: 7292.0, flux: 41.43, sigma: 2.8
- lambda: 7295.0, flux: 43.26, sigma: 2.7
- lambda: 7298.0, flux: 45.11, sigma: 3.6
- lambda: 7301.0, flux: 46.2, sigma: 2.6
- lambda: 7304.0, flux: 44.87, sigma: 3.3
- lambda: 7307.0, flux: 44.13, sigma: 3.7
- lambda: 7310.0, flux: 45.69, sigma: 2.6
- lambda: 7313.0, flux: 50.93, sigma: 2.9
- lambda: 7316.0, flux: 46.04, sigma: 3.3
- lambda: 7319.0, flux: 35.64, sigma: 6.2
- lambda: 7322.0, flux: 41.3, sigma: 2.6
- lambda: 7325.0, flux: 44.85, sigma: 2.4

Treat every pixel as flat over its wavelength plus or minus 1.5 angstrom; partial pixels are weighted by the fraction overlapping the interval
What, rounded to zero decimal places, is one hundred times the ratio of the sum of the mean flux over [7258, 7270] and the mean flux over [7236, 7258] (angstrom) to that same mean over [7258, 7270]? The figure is 207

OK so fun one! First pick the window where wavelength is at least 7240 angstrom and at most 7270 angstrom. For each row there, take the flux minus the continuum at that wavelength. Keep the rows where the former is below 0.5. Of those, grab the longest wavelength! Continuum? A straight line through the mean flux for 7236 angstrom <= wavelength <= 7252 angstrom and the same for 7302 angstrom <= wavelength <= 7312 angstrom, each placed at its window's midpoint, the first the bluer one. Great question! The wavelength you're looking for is 7268.0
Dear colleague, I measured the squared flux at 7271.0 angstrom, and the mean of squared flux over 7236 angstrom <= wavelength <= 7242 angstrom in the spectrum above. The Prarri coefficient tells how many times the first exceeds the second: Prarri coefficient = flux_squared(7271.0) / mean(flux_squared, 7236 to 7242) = 1.0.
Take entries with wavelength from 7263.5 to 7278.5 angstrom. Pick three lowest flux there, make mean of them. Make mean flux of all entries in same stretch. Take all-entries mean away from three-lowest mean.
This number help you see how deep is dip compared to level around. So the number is -2.7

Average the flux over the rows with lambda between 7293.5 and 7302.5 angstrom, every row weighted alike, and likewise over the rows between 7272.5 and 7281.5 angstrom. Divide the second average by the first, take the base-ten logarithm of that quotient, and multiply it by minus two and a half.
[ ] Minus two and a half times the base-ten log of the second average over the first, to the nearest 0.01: -0.14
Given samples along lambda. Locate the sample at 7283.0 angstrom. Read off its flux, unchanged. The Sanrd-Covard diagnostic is 42.9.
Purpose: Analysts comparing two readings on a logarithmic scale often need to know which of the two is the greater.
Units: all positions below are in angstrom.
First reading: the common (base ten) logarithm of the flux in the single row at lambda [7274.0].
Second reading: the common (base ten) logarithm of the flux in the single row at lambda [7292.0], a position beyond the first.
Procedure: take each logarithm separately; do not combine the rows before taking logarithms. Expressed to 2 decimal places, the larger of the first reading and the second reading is 1.69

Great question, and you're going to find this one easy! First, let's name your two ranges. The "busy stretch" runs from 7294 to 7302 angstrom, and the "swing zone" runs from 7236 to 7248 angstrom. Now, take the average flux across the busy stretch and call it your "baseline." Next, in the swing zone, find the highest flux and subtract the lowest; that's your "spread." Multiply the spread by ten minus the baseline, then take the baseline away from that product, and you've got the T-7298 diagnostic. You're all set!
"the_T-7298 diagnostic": -503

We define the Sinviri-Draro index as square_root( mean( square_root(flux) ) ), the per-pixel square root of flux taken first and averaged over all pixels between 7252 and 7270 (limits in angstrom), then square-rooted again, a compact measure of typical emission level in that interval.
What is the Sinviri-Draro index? 2.56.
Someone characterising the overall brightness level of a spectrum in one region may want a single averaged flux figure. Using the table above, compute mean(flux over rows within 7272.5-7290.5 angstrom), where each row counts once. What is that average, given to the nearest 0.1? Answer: 47.3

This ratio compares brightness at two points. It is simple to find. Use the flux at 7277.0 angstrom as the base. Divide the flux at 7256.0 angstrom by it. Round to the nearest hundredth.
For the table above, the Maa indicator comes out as 0.79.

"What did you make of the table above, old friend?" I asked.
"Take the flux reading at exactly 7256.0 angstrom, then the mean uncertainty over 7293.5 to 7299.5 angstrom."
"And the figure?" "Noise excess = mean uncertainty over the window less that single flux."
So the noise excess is -37.8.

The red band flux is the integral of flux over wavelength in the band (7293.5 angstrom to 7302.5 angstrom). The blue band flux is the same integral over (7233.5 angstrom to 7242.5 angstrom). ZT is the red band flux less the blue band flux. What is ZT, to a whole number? -3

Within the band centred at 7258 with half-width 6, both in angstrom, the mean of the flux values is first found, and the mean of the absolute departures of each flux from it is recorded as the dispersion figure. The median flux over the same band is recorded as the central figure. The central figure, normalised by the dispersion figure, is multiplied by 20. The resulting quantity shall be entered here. 682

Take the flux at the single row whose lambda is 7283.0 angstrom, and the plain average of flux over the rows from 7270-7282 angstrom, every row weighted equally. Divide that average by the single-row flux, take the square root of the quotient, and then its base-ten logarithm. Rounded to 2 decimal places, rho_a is 0.03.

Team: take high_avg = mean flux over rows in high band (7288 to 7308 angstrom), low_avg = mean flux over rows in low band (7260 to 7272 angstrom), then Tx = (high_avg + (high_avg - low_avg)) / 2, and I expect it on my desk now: 22.3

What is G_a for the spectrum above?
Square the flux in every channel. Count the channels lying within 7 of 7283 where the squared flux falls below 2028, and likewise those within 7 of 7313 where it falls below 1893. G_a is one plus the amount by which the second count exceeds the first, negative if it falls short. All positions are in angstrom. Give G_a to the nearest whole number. 0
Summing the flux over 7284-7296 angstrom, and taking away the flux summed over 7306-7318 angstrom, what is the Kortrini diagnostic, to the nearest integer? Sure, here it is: -14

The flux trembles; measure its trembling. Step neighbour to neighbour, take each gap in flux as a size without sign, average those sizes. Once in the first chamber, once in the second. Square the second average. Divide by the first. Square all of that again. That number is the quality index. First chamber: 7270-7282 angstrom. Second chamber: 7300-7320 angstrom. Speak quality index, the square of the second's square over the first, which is 31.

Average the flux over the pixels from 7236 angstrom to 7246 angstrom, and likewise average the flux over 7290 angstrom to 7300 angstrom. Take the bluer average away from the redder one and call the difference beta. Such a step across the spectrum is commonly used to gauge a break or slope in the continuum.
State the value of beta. -4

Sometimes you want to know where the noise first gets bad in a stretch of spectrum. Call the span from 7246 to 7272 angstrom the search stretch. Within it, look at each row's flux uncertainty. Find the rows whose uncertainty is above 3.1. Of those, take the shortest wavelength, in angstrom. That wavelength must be 7247.0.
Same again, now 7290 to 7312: 7298.0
